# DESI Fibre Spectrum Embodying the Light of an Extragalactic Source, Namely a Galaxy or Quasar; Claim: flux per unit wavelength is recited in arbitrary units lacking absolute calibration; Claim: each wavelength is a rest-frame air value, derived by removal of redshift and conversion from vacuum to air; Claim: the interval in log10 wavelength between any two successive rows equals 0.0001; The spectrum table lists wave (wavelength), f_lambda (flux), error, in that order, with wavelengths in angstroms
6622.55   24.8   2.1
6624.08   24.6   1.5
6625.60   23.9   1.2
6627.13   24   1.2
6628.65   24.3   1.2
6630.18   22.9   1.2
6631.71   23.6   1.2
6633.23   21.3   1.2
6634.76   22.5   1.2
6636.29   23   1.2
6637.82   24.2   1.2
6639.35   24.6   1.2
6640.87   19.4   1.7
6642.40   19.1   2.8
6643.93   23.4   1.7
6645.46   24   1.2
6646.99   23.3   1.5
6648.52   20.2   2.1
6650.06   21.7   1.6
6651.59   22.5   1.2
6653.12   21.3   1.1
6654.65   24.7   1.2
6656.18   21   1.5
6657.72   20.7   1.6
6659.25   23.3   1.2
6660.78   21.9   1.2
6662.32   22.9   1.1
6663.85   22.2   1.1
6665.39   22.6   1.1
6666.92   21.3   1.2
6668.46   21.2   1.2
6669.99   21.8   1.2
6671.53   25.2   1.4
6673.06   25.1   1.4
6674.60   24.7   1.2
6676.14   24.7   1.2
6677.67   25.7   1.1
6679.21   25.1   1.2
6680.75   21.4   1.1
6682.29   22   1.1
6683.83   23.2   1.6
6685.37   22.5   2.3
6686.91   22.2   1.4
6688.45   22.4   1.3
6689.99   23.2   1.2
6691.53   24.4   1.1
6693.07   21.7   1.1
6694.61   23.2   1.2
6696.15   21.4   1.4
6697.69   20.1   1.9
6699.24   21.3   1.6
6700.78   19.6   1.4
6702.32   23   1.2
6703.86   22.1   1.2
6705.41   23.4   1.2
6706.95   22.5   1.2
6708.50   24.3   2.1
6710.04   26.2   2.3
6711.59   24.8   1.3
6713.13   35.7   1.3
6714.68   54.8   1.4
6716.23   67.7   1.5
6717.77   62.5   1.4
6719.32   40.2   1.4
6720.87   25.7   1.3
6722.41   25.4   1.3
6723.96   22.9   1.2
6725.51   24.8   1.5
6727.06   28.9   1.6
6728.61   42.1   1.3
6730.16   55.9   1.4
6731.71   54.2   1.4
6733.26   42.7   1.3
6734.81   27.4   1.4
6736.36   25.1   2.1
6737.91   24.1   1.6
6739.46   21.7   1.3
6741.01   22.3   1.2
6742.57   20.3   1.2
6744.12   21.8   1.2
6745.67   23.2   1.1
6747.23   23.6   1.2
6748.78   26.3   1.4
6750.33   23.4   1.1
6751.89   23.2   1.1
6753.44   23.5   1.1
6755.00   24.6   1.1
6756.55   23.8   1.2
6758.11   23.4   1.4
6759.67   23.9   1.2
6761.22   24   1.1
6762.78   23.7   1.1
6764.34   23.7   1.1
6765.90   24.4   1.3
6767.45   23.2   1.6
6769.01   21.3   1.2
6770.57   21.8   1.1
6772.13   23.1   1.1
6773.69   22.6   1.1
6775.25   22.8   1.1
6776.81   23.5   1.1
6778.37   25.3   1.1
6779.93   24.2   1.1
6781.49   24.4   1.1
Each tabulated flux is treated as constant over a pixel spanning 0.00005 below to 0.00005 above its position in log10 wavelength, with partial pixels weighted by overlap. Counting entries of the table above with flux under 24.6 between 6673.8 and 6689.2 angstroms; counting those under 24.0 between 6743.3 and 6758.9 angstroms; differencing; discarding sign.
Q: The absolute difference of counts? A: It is 2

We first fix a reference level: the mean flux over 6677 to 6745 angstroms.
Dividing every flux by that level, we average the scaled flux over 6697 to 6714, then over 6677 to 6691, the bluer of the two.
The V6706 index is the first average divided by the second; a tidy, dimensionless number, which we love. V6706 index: 1.04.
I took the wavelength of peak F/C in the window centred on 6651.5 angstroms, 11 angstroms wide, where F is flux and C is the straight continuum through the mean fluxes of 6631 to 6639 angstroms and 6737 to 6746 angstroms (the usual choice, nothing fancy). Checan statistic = 6654.65 angstroms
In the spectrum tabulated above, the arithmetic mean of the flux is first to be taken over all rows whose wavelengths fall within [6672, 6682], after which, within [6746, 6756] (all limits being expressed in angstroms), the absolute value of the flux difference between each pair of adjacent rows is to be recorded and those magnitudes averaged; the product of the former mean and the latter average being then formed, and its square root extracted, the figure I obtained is 5.9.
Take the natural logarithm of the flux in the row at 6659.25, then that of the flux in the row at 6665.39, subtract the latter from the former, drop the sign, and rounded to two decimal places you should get 0.03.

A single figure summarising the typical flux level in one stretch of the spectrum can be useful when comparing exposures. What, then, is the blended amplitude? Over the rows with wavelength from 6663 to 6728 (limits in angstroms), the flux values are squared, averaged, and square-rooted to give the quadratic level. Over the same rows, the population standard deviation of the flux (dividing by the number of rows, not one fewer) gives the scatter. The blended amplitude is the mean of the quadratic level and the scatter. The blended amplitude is 20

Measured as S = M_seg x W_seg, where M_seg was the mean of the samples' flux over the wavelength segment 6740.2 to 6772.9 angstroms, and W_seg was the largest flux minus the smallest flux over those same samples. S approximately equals 140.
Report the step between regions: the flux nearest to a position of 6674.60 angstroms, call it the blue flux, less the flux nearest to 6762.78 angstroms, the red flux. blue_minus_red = 1.0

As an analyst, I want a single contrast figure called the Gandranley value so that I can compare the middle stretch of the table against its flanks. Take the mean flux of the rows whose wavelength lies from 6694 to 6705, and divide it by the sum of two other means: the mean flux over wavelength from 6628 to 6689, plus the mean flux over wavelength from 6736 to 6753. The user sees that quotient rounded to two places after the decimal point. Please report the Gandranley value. 0.47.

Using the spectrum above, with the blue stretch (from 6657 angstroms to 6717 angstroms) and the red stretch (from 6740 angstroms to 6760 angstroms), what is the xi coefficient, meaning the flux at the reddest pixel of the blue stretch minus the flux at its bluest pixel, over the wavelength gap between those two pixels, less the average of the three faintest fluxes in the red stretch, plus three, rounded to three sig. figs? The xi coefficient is -17.7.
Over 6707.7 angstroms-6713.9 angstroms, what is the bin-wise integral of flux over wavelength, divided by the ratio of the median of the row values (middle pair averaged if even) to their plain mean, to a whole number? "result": 187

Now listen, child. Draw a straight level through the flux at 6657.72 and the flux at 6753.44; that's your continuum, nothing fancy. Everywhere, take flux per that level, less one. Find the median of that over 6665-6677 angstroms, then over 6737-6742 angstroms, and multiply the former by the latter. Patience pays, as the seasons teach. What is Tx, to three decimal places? -0.004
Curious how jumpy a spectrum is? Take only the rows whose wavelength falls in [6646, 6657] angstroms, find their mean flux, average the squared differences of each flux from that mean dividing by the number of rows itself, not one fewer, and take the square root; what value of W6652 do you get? 1.4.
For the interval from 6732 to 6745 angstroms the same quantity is 6.8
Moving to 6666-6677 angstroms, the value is 1.7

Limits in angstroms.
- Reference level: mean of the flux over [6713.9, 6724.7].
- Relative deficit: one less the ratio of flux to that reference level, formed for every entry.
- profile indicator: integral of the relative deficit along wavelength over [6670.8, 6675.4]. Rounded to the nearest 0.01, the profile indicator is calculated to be 1.91 angstroms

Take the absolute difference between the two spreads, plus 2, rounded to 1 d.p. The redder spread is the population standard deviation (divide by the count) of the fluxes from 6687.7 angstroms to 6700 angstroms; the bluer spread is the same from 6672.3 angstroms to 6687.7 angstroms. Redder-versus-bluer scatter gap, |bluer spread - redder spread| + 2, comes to 2.2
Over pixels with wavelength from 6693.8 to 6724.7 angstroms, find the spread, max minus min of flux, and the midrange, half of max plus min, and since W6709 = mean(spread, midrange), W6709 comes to 45.9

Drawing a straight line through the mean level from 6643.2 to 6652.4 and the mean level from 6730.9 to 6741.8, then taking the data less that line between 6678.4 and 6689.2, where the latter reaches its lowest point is 6680.75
